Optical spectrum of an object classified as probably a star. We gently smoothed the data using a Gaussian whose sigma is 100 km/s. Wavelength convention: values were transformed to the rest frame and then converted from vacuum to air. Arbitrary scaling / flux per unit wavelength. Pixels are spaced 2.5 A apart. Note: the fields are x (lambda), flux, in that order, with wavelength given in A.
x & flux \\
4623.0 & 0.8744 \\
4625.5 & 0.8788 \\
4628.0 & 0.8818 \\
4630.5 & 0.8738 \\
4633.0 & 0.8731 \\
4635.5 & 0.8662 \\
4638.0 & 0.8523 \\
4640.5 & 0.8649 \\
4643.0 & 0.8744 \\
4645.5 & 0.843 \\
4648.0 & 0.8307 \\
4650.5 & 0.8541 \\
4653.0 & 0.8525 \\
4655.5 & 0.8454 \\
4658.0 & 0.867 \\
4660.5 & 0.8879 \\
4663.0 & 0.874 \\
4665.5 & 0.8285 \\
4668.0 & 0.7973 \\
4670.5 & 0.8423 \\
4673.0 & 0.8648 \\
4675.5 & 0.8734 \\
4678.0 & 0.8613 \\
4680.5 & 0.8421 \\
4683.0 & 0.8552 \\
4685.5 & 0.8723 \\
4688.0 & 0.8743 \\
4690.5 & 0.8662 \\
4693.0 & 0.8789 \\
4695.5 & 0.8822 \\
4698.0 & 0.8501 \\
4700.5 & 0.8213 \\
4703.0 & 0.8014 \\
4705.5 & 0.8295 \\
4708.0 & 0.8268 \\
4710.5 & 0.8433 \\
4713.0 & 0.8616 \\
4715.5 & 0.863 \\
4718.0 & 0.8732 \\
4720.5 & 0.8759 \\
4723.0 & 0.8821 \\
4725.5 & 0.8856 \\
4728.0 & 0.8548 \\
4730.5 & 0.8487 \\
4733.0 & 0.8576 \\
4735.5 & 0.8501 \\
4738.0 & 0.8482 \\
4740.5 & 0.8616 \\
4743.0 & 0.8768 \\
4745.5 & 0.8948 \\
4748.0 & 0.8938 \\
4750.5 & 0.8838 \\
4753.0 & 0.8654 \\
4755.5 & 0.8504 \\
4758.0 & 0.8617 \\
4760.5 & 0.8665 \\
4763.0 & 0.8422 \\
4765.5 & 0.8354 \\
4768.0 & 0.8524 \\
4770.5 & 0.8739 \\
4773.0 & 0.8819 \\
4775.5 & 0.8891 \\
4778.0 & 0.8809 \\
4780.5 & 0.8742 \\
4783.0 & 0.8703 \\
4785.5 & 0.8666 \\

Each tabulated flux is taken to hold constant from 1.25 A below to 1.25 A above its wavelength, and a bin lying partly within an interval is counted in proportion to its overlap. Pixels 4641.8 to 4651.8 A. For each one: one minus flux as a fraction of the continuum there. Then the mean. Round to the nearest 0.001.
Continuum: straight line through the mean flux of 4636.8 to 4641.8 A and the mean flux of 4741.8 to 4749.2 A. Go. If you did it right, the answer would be 0.012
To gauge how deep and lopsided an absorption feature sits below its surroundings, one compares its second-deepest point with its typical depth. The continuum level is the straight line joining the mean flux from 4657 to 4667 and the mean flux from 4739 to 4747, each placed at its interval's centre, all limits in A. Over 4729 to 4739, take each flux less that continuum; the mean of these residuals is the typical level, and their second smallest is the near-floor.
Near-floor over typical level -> 1.1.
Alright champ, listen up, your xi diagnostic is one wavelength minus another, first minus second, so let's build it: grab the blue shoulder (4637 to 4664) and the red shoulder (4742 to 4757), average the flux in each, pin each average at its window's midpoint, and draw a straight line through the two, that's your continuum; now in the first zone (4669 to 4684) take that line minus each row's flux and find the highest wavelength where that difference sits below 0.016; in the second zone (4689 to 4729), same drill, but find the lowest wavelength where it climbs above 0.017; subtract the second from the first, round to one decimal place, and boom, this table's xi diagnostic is -15.0 A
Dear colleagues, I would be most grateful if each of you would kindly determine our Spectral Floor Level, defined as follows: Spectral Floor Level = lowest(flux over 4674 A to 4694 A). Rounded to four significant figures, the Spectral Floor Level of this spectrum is 0.8421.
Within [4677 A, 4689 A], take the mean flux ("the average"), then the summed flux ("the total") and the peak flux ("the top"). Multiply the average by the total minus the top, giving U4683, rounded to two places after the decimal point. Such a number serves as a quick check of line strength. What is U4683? 2.95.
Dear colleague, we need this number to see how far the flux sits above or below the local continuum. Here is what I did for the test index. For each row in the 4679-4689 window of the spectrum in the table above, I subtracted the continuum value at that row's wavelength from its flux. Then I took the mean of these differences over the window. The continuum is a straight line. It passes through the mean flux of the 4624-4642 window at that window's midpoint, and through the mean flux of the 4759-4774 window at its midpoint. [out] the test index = -0.005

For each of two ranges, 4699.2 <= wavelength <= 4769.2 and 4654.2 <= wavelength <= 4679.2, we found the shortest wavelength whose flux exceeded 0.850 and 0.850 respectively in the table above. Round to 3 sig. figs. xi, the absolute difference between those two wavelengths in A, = 55.0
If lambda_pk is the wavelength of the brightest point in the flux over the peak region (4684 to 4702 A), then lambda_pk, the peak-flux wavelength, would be 4695.5 A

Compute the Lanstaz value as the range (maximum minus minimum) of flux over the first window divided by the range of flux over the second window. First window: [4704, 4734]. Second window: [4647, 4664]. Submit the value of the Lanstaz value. 1.0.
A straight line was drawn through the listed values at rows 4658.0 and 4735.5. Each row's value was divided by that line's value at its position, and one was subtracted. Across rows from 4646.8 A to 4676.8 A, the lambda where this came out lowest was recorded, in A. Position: 4668.0 A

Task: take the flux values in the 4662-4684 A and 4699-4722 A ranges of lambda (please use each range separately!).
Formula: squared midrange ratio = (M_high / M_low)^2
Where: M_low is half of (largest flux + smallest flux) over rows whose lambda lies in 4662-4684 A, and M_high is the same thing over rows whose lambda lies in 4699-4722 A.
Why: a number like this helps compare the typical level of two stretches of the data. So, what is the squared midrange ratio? 1.01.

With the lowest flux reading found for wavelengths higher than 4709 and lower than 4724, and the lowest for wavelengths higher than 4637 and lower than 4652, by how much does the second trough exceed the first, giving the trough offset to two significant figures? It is -0.013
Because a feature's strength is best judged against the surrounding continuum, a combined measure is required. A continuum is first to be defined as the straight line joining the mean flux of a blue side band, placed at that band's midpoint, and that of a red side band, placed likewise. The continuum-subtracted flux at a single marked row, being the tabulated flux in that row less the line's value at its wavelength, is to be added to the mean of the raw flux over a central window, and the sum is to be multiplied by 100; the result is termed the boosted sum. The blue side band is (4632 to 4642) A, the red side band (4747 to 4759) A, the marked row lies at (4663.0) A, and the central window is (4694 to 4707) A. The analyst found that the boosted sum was 85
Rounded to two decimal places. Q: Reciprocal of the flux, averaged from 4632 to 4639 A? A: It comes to 1.16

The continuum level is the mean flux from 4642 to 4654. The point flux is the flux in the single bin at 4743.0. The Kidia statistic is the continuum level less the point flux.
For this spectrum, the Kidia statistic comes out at -0.026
